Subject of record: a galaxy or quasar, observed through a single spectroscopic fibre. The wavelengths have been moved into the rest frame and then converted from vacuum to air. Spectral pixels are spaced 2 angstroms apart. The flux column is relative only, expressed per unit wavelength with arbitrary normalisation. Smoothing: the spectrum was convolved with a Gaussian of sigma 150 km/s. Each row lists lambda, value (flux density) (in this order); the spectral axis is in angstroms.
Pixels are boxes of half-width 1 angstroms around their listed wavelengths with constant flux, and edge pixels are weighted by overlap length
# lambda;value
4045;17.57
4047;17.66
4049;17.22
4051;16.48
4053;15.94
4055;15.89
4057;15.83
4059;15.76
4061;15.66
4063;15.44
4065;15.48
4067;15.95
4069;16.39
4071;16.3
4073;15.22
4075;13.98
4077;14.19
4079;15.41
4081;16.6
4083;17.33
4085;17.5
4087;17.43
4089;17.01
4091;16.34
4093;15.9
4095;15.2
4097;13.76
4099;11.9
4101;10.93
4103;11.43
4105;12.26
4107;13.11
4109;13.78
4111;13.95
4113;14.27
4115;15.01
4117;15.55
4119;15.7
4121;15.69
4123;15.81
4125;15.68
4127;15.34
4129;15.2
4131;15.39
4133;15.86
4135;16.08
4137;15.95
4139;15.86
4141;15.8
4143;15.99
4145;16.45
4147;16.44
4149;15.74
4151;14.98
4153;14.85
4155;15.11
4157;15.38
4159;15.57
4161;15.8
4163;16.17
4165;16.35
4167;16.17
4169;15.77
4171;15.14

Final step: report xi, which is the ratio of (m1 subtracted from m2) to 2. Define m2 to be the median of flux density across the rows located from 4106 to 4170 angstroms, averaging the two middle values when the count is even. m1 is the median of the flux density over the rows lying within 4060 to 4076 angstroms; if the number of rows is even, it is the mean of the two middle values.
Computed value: 0.06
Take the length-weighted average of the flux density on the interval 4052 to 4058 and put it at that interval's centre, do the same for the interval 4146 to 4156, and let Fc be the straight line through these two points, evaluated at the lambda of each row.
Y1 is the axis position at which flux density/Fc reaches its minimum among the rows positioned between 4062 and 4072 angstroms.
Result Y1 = 4063 angstroms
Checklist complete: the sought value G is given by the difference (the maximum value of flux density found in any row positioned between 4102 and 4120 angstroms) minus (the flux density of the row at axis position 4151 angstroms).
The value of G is 0.7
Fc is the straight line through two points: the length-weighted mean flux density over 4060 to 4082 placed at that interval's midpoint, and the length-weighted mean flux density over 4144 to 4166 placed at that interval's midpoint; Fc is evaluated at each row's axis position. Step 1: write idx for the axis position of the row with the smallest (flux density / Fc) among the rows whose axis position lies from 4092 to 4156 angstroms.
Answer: 4101 angstroms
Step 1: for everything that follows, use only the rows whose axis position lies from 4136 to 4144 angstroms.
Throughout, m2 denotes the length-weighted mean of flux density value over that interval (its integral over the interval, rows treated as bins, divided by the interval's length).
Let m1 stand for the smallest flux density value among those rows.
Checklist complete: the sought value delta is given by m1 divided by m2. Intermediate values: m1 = 15.8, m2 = 15.9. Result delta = 0.994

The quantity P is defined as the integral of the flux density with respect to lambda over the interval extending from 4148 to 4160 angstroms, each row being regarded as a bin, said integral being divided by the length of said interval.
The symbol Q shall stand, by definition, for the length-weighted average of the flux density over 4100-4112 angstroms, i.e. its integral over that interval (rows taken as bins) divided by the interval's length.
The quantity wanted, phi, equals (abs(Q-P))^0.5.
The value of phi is 1.64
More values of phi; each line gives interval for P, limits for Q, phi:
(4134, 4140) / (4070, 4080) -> 0.97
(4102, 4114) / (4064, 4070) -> 1.68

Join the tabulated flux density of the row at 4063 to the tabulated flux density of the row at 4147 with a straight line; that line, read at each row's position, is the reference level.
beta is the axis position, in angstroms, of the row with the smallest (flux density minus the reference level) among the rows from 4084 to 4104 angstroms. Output 4101 angstroms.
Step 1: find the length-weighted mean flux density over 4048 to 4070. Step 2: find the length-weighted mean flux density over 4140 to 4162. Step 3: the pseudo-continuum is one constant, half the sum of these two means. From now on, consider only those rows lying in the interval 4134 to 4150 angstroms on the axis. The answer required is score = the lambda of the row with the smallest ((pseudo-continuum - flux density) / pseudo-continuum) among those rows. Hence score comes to 4145 angstroms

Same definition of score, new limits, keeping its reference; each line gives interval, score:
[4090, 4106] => 4091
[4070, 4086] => 4085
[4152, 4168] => 4165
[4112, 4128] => 4123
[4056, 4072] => 4069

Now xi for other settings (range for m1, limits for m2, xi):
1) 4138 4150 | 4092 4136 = -0.36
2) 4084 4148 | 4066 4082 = 0.00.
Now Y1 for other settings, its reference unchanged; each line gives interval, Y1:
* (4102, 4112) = 4103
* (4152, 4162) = 4153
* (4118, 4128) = 4127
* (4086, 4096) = 4095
